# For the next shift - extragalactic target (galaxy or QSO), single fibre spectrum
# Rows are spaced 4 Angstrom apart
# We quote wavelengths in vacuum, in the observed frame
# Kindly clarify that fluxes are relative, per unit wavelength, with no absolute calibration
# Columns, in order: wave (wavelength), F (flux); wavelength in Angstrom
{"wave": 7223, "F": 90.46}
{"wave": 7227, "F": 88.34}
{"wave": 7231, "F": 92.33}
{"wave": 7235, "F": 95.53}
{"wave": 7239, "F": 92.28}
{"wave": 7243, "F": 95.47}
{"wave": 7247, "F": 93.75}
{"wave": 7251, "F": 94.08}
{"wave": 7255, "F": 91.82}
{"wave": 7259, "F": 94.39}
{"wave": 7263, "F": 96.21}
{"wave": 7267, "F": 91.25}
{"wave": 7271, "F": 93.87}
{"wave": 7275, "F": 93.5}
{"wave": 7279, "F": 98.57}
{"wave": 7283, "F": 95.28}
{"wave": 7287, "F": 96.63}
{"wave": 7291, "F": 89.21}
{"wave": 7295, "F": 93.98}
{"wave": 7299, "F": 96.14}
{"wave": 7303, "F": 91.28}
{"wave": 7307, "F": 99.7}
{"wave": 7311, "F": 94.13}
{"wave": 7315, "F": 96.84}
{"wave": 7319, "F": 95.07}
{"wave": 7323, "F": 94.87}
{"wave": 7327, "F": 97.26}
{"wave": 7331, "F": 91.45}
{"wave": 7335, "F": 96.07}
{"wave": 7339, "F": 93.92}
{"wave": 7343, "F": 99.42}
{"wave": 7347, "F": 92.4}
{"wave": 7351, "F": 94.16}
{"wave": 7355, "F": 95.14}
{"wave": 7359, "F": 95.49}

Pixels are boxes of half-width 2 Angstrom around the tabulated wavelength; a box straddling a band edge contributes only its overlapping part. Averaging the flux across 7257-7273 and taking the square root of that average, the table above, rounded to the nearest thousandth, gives 9.692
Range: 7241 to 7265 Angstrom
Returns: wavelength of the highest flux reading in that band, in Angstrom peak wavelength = 7263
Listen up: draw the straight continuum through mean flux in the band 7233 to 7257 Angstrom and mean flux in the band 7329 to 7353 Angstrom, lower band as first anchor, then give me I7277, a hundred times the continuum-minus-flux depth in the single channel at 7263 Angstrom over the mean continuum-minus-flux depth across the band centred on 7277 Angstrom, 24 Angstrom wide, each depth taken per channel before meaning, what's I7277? 289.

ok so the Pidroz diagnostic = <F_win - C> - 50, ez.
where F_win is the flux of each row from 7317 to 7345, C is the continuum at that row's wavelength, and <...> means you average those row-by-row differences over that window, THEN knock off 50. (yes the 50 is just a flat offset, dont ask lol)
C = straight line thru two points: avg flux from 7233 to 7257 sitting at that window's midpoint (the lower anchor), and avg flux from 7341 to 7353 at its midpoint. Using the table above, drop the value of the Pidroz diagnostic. -49.65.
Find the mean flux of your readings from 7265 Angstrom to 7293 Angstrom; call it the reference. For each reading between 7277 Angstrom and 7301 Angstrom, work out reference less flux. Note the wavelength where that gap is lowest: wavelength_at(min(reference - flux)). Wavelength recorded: 7279 Angstrom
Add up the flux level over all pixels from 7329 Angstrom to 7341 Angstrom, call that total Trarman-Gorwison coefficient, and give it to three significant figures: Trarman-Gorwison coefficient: 281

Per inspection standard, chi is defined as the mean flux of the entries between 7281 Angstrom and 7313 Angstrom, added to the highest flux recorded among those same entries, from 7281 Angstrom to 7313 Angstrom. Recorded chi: 194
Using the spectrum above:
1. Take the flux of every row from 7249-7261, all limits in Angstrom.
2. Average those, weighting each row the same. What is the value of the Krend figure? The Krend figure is 93.4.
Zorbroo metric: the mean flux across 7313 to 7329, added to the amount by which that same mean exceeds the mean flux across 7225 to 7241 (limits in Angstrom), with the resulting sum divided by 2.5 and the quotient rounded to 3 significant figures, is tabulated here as 40.0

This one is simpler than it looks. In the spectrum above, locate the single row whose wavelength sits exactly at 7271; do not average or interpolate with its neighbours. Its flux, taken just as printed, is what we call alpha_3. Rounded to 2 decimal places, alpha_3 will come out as 93.87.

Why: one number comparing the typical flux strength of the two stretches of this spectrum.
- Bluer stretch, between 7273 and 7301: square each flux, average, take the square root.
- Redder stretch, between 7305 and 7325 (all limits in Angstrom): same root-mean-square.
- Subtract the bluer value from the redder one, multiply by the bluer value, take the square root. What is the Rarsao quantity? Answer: 11.3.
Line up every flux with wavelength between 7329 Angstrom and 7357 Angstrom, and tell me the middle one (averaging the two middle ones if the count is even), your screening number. 94.2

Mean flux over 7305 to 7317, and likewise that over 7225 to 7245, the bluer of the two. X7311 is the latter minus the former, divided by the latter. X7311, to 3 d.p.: -0.044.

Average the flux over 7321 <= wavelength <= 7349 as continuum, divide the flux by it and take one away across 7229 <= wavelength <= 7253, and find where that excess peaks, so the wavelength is 7235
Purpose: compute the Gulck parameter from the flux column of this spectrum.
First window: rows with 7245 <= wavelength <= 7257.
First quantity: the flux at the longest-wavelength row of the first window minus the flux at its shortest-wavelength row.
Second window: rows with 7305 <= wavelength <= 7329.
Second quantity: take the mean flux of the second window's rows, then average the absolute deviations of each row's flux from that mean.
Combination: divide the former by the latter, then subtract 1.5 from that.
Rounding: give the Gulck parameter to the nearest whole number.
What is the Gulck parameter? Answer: -3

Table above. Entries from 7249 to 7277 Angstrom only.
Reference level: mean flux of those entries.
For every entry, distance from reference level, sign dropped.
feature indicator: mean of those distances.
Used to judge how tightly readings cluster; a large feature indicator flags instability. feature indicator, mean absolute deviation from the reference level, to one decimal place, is 1.2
